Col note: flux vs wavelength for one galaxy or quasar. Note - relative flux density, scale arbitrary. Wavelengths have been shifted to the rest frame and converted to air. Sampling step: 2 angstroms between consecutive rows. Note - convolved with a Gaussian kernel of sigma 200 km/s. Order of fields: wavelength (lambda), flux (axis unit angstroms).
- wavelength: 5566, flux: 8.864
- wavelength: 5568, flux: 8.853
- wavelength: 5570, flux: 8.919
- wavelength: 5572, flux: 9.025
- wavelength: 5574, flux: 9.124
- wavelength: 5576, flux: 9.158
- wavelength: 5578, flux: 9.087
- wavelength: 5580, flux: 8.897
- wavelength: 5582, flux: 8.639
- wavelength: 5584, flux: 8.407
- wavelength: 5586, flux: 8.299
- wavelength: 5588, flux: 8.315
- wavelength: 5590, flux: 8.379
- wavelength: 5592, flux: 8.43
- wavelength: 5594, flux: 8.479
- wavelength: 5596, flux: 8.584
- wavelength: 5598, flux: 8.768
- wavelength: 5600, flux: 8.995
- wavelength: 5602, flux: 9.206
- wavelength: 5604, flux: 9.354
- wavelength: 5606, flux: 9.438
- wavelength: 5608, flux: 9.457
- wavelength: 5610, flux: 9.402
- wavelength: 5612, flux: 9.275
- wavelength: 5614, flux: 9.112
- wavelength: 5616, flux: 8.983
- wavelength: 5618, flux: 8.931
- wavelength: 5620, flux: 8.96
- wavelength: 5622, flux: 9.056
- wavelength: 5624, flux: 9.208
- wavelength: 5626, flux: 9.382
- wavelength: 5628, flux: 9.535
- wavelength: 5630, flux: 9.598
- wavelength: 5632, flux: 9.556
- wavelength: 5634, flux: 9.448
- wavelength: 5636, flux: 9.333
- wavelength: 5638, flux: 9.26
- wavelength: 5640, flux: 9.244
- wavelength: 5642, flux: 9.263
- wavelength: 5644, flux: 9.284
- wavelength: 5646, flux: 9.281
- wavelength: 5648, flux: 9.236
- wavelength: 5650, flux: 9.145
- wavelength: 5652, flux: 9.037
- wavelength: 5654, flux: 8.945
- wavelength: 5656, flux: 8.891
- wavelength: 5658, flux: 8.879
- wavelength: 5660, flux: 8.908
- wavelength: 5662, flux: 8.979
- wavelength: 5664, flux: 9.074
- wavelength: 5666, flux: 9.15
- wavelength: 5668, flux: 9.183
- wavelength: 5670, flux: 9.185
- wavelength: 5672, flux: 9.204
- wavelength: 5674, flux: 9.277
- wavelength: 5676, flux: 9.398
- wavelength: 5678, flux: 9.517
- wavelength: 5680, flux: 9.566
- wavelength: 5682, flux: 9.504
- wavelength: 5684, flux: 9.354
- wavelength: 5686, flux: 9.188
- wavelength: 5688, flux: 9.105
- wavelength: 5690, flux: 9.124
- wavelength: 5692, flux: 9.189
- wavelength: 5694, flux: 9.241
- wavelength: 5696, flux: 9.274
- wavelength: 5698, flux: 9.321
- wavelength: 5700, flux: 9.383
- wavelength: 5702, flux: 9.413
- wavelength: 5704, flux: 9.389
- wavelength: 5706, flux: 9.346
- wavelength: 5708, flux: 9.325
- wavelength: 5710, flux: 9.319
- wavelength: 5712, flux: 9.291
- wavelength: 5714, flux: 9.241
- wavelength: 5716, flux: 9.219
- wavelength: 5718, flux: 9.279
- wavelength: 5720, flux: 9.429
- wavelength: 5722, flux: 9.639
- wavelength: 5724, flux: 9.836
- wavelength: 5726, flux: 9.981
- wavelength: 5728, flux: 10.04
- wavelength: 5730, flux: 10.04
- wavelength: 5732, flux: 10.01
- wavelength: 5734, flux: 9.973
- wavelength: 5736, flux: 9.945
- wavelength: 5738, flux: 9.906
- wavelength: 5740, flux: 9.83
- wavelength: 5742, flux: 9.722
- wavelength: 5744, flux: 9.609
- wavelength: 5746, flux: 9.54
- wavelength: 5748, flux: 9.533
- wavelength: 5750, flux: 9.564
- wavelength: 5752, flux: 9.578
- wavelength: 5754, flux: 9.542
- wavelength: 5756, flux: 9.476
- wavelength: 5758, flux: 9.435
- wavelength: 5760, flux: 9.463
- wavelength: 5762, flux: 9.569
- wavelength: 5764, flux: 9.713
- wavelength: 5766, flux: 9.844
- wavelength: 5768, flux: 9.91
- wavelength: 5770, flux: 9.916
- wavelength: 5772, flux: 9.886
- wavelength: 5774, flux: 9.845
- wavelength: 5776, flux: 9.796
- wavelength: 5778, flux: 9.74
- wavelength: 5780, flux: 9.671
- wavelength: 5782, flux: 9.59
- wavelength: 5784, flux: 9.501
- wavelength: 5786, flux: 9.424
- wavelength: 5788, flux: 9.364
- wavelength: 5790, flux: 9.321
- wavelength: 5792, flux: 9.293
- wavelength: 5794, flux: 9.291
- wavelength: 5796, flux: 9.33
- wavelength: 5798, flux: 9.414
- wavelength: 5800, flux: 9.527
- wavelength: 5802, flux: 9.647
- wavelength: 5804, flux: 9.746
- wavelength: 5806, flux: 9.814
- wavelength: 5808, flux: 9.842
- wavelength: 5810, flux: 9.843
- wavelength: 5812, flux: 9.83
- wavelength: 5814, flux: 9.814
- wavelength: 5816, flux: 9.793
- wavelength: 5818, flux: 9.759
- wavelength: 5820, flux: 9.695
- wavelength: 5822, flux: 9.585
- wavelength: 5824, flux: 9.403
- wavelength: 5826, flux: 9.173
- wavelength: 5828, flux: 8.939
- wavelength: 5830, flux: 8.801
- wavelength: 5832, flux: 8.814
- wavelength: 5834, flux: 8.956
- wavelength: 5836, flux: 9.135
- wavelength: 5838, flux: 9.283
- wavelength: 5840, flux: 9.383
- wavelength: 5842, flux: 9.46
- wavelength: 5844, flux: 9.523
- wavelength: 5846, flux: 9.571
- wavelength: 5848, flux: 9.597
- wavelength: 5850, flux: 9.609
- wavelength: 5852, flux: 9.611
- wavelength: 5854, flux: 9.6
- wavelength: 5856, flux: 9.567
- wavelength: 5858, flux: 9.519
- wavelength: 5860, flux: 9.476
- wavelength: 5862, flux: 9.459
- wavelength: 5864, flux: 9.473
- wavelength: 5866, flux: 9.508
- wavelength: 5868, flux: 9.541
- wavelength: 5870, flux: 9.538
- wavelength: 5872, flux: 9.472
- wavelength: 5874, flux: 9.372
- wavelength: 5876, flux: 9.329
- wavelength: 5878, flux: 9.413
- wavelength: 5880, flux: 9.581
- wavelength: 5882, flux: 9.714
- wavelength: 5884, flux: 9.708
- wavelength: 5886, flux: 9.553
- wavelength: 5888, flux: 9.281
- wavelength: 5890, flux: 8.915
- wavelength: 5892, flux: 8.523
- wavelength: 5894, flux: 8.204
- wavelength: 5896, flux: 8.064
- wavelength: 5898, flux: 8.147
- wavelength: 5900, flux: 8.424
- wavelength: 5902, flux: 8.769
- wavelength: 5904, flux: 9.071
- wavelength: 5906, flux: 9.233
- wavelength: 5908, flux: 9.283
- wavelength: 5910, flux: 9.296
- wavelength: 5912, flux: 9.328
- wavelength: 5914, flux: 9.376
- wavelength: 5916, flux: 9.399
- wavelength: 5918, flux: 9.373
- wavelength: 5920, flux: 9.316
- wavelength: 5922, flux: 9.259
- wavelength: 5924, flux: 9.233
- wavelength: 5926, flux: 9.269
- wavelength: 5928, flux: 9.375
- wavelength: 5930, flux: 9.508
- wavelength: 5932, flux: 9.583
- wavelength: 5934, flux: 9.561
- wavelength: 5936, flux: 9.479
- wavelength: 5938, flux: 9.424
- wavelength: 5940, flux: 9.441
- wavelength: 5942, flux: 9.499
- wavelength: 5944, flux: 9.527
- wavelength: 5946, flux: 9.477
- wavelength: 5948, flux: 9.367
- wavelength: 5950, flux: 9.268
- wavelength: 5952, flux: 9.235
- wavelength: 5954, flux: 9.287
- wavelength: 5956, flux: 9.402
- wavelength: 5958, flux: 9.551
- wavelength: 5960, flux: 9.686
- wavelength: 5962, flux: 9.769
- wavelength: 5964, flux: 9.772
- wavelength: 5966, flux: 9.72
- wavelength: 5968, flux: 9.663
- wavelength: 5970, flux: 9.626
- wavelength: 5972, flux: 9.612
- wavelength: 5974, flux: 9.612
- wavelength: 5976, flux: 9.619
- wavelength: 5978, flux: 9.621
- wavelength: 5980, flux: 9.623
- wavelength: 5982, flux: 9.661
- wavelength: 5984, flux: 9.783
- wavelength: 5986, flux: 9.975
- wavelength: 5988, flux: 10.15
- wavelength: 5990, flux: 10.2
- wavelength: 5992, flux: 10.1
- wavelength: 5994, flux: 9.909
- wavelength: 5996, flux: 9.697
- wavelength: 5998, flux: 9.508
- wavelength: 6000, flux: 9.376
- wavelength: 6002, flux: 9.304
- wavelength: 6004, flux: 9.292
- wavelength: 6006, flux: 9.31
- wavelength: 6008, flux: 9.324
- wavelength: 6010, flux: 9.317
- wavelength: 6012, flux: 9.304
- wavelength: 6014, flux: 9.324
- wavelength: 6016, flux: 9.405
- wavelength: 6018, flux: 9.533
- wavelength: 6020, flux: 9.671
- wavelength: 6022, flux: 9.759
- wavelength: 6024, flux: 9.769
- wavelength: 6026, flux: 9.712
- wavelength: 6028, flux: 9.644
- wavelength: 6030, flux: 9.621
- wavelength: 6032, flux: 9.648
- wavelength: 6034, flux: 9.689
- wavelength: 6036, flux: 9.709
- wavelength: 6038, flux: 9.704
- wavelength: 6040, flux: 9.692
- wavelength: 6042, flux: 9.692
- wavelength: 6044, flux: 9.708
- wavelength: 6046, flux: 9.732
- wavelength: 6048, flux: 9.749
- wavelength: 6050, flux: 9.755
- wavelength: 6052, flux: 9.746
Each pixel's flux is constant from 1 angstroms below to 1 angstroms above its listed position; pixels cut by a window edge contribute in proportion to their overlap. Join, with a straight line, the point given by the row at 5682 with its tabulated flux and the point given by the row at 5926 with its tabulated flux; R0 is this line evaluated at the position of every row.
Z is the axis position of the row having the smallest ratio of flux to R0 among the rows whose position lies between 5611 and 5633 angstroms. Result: 5618 angstroms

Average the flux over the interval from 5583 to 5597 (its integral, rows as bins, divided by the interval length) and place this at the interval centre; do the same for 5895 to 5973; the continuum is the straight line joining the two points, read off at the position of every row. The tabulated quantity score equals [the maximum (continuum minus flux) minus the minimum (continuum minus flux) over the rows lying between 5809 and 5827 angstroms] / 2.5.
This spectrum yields 0.28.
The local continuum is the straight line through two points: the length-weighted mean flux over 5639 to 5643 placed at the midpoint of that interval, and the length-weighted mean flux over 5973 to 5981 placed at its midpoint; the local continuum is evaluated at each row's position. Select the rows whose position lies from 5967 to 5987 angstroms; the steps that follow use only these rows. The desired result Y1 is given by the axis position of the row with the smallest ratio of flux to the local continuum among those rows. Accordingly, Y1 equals 5974 angstroms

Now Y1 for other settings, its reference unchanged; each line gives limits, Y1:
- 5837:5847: 5838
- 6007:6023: 6012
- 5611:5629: 5618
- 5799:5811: 5800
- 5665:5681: 5666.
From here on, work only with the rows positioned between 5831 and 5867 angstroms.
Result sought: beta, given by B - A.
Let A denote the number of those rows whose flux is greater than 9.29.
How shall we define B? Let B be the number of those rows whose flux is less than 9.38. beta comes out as -10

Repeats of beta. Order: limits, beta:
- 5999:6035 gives -10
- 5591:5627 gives 9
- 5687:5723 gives 3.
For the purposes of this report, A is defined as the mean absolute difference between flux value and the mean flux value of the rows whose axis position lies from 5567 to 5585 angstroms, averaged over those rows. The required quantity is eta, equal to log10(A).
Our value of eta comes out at -0.7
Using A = 0.18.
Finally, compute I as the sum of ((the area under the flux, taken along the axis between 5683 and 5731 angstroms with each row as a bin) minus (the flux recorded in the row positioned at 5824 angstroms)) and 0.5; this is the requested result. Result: 443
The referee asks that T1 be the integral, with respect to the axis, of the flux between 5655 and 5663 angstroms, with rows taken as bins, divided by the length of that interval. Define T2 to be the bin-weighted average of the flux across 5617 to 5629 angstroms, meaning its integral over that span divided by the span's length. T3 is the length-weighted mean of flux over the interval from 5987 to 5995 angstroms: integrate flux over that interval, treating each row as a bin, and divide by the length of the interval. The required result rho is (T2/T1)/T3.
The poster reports 0.102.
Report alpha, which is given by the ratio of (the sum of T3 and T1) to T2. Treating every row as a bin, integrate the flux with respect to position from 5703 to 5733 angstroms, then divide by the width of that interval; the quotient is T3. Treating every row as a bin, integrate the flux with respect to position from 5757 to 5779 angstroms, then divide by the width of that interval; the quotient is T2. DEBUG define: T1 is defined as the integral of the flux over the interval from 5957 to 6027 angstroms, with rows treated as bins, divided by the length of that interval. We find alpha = 1.97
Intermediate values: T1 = 9.64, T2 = 9.74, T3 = 9.6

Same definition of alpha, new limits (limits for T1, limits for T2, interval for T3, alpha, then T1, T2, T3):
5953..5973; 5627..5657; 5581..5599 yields 1.95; 9.61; 9.27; 8.5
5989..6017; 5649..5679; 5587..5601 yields 1.98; 9.53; 9.12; 8.6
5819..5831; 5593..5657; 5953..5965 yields 2.05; 9.27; 9.18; 9.6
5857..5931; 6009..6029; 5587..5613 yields 1.90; 9.22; 9.54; 8.9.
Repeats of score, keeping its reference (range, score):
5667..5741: 0.33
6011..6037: 0.17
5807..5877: 0.44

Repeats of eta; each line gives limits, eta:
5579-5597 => -0.8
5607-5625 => -0.8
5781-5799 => -1.1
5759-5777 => -0.9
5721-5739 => -1.0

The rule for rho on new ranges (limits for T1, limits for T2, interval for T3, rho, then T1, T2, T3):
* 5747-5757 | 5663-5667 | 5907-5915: 0.102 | 9.54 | 9.1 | 9.32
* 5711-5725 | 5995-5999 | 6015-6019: 0.108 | 9.42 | 9.6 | 9.47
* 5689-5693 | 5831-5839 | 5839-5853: 0.104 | 9.16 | 9.0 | 9.54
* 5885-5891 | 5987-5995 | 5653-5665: 0.122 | 9.25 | 10.1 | 8.95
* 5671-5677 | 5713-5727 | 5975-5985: 0.106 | 9.29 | 9.5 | 9.66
